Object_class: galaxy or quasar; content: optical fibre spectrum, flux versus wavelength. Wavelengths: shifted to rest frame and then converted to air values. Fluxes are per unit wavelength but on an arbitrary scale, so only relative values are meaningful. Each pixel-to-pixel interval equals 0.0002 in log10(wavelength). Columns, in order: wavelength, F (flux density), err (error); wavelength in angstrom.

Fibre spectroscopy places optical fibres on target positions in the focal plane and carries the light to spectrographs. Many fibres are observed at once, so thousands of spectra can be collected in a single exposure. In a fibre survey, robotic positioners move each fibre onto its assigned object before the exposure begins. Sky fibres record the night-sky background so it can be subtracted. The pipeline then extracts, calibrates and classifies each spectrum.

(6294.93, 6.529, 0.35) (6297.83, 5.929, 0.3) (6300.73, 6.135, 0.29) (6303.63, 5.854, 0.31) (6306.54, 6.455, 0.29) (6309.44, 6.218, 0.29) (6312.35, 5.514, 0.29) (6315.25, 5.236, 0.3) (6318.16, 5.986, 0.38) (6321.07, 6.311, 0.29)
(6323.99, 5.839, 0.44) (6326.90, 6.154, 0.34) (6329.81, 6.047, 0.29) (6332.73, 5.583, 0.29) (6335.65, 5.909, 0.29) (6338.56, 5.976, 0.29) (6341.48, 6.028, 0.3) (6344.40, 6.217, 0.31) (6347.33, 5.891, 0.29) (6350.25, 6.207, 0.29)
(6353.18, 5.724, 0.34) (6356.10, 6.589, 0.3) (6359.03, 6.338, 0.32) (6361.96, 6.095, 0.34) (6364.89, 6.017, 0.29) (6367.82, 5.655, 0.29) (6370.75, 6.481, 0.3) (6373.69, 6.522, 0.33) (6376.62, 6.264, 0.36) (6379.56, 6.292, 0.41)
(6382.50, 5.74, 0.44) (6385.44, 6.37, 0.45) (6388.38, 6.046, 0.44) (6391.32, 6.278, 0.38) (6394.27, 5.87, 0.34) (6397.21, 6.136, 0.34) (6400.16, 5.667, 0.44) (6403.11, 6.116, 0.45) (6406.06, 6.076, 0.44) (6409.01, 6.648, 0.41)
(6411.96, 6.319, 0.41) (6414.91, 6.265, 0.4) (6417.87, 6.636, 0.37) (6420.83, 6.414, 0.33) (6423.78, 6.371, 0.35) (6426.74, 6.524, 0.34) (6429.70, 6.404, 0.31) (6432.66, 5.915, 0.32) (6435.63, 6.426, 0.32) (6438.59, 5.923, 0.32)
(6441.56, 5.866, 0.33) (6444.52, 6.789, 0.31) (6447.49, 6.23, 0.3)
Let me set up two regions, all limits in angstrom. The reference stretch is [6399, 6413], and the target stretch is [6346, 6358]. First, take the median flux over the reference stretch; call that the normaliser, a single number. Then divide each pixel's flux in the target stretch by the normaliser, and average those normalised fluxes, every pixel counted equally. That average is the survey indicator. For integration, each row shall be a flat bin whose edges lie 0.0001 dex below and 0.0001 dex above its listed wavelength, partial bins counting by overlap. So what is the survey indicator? 1.00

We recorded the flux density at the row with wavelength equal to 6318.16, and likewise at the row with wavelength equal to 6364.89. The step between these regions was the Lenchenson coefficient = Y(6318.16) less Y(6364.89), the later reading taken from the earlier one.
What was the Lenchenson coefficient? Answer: 0.0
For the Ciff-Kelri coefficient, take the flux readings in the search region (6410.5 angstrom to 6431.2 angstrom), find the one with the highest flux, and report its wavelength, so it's 6417.87 angstrom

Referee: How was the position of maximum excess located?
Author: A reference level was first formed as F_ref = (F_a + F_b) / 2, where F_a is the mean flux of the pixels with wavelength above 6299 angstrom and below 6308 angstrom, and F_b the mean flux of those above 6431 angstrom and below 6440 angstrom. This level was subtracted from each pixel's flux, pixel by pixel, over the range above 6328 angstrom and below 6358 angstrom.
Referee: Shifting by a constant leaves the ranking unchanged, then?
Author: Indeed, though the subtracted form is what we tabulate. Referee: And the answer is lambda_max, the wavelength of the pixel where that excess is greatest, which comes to 6356.10 angstrom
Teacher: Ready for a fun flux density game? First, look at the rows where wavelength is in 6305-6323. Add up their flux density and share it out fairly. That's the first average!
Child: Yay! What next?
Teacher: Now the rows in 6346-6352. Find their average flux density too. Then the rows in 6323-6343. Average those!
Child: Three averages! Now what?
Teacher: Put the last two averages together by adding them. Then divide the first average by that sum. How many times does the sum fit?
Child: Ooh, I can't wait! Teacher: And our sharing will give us 0.497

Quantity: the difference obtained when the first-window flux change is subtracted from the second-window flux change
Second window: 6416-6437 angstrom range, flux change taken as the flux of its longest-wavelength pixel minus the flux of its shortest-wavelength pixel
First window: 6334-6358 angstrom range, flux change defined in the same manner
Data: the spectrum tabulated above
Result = -0.9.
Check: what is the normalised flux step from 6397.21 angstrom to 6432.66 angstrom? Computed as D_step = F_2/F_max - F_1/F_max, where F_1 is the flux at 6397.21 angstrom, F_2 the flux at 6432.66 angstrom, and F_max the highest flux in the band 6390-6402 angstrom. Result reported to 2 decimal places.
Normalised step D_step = -0.04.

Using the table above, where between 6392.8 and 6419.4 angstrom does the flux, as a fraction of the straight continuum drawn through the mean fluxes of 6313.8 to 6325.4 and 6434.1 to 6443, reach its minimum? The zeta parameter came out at 6400.16 angstrom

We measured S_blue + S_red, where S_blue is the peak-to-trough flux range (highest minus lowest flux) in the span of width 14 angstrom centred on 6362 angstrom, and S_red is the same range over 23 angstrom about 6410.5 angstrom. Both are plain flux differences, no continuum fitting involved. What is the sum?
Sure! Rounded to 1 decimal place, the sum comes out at 1.9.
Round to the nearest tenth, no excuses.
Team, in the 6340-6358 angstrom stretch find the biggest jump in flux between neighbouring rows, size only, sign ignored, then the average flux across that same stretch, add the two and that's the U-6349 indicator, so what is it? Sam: 7.0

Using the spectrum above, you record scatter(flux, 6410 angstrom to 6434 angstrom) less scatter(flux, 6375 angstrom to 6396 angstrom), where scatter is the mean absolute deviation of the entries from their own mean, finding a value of -0.06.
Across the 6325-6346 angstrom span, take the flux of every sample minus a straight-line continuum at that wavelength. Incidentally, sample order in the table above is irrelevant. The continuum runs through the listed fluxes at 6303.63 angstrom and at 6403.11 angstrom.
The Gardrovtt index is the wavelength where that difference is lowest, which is 6332.73 angstrom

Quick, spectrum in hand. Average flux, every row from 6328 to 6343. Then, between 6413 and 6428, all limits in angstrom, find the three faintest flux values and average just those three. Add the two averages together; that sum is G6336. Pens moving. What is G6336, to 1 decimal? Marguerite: 12.3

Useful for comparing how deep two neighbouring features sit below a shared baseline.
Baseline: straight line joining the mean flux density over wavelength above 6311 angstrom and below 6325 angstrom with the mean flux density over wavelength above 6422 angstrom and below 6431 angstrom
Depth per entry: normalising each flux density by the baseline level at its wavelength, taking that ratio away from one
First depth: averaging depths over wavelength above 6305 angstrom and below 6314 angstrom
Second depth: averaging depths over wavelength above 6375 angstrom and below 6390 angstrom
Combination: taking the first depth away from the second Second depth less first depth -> 0.06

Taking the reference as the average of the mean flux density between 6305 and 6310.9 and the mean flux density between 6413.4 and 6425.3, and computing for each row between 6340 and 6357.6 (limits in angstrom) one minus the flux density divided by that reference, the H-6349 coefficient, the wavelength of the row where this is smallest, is 6356.10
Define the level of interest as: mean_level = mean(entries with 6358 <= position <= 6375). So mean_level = 6.18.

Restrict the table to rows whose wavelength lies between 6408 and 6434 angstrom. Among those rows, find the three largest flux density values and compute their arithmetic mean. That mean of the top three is 6.60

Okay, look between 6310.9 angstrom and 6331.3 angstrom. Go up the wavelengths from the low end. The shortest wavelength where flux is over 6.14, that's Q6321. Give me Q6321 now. 6321.07 angstrom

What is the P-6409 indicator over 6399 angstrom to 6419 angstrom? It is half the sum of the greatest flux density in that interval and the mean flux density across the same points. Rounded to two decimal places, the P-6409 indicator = 6.45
